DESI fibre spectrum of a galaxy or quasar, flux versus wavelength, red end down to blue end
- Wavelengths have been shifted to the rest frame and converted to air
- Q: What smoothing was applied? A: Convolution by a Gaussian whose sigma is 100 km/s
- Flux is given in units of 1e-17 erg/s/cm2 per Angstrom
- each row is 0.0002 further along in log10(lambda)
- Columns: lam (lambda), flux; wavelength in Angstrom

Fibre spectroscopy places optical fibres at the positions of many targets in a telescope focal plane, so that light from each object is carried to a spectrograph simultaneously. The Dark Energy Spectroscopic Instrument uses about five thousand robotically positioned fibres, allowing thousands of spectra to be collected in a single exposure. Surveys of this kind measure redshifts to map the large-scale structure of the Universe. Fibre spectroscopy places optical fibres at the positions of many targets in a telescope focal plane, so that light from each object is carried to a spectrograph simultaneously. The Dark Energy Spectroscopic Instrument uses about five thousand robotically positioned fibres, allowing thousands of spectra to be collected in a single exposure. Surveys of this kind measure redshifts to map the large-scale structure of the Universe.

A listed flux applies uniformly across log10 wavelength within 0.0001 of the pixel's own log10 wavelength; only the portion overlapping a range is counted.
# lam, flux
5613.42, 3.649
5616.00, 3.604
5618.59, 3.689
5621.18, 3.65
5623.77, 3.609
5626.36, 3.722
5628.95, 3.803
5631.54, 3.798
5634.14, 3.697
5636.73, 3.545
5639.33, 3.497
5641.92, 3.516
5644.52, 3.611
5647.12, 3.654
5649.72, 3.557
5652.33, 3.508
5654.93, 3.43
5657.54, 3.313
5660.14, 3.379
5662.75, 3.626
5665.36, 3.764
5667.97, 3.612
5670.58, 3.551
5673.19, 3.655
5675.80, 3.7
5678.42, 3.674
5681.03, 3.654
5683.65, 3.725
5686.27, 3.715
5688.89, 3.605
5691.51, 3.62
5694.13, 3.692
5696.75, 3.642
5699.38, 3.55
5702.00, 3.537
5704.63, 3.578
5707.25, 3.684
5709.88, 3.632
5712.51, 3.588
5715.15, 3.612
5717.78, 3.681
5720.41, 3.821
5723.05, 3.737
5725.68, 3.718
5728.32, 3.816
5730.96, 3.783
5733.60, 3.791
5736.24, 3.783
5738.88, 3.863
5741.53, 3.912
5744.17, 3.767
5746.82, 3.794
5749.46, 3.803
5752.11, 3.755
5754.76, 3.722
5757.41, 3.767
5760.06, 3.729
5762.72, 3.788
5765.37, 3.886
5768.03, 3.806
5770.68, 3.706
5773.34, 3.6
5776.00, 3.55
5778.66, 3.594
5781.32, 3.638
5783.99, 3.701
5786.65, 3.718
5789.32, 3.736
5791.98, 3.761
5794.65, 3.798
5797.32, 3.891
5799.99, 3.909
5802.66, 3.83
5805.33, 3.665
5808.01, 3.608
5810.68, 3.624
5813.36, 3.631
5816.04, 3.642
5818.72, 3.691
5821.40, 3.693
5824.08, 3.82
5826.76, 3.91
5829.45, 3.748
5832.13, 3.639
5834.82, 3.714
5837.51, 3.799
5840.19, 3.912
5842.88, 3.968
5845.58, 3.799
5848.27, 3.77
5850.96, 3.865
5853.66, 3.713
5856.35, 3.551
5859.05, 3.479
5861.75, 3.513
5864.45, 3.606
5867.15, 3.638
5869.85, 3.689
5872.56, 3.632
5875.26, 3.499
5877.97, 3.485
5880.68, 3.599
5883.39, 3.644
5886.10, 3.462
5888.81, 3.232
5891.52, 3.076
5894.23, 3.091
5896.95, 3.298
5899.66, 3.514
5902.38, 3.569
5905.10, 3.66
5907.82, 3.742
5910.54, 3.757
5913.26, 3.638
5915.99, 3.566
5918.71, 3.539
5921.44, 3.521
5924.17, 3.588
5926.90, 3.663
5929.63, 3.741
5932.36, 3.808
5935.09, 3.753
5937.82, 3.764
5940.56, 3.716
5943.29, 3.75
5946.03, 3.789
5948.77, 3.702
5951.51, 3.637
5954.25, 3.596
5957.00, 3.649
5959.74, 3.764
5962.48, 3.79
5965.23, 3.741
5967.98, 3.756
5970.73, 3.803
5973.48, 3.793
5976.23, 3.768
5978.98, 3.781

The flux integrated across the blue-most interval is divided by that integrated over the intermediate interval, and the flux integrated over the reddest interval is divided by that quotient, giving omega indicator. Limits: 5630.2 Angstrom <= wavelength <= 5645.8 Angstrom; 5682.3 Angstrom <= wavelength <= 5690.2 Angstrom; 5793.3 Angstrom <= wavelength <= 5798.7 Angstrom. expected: 11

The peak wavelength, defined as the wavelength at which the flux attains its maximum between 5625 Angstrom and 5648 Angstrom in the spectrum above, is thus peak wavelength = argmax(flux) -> 5628.95 Angstrom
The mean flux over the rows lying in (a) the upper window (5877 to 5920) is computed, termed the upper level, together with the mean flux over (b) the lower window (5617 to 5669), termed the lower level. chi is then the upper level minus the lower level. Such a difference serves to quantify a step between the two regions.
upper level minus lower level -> -0.11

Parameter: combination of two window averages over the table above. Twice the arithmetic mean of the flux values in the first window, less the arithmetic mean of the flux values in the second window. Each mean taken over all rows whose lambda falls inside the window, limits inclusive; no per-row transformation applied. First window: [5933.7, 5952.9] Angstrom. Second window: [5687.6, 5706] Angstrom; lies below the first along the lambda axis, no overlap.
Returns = 3.86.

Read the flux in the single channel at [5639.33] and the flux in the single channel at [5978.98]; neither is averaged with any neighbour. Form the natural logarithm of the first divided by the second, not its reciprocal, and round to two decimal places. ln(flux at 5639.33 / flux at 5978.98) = -0.08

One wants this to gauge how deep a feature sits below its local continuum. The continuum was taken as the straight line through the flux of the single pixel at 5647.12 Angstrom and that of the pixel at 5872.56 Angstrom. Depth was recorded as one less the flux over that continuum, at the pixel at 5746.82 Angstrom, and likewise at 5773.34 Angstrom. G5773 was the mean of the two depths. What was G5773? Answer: -0.015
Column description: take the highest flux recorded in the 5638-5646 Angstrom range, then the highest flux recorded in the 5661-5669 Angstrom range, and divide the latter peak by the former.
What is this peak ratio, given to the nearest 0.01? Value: 1.04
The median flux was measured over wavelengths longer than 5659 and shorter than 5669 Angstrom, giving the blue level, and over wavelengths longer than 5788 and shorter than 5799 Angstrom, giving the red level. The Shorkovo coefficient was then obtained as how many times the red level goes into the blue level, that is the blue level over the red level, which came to 0.958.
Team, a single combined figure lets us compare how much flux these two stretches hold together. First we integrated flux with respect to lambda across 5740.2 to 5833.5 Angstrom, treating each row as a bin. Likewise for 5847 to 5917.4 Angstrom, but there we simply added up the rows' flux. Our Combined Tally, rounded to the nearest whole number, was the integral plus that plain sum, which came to 441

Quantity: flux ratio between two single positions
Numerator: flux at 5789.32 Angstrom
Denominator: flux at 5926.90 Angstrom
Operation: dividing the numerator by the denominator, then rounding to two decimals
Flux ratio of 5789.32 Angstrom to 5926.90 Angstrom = 1.02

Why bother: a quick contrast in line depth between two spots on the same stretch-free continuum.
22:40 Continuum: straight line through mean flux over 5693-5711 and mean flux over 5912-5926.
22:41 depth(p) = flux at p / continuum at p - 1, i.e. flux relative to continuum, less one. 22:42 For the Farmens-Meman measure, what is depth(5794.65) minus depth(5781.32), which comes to 0.05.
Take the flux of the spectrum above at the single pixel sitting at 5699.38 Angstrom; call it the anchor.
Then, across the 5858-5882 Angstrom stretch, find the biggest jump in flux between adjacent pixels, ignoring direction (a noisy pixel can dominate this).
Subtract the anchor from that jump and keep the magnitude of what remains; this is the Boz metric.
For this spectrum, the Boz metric 3.42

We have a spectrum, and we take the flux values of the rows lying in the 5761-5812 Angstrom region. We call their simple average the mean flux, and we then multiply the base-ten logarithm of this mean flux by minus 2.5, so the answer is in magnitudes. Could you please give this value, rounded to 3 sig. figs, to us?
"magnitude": -1.43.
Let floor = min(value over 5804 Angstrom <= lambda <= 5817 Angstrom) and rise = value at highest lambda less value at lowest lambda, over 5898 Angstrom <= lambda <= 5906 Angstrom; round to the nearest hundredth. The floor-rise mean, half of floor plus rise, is 1.88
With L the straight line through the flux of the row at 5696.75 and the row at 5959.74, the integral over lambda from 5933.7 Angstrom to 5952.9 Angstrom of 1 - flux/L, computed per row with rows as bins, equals 0.1 Angstrom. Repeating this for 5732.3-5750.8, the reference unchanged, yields -0.8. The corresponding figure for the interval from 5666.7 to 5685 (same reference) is -0.1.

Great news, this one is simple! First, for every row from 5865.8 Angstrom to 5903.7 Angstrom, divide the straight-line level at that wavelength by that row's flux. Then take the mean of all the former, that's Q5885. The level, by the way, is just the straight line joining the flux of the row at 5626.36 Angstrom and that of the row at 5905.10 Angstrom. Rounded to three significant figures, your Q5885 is 1.06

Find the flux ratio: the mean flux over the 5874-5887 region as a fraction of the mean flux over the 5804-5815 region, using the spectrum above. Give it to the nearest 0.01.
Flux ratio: 0.97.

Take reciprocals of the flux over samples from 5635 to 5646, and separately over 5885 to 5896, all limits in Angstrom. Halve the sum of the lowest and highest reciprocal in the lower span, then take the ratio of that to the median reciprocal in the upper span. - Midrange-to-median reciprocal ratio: 0.89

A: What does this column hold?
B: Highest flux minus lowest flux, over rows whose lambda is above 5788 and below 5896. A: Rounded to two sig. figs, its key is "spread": 0.89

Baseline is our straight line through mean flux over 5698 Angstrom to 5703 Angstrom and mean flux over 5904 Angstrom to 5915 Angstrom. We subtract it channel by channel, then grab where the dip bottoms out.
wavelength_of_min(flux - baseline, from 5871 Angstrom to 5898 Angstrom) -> 5891.52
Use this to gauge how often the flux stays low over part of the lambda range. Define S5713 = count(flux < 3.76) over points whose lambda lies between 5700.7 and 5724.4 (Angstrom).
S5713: 8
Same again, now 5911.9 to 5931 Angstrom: 7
